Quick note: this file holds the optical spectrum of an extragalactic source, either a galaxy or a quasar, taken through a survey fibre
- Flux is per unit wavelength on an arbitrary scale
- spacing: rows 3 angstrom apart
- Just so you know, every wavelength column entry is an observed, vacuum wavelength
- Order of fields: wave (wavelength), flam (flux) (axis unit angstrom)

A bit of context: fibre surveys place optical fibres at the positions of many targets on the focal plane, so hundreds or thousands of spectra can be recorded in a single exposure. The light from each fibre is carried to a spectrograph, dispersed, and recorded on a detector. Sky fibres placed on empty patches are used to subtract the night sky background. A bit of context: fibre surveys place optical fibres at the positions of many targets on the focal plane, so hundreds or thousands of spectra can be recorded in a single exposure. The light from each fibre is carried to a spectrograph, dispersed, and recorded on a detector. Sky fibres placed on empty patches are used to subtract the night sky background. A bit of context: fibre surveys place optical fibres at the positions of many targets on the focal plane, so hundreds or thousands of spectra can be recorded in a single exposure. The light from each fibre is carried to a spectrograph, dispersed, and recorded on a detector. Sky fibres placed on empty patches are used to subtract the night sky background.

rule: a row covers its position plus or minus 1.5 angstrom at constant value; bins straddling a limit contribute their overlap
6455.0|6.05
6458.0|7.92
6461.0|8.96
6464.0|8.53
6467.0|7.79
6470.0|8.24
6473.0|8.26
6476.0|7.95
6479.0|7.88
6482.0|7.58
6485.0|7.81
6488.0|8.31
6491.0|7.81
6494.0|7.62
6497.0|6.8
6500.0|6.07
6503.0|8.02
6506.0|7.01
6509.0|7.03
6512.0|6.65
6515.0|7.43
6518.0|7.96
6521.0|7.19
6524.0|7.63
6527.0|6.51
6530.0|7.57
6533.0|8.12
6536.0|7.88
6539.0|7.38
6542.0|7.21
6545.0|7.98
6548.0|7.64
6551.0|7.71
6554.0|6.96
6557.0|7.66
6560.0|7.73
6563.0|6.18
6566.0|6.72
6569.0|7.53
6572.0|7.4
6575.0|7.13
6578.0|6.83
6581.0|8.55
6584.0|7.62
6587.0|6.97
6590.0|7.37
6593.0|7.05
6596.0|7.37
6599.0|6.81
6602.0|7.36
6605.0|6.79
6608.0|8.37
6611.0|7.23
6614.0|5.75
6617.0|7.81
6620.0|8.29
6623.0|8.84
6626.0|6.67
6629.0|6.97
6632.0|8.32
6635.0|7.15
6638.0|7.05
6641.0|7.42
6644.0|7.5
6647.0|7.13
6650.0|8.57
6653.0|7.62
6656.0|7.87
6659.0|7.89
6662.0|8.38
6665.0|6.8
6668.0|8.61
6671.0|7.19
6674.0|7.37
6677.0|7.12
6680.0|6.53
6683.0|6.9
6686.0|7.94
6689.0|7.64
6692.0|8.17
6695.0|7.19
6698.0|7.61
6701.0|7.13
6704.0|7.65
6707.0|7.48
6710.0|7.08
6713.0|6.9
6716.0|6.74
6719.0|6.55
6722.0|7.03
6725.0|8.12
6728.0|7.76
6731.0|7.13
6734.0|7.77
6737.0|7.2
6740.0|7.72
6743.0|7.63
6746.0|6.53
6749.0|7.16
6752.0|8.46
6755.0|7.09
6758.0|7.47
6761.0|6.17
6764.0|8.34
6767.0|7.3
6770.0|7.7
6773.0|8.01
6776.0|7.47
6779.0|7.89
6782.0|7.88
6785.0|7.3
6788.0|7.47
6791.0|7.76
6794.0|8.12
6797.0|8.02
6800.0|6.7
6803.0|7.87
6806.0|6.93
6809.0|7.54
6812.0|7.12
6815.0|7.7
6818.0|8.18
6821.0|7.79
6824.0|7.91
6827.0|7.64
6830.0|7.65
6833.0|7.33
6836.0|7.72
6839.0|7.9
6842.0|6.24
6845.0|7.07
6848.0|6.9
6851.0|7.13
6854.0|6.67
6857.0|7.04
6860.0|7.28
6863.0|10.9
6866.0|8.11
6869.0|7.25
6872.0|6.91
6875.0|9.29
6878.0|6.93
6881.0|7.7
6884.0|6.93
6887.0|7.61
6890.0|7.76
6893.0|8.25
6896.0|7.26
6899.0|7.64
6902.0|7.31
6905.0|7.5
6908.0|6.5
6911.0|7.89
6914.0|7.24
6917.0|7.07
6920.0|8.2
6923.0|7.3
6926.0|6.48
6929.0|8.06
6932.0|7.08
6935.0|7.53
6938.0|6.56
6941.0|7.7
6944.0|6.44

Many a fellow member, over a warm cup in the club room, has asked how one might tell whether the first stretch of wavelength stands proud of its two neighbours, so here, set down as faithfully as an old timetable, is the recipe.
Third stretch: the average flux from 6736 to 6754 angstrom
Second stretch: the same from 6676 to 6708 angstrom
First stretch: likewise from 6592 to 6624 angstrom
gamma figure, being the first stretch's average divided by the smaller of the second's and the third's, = 1.00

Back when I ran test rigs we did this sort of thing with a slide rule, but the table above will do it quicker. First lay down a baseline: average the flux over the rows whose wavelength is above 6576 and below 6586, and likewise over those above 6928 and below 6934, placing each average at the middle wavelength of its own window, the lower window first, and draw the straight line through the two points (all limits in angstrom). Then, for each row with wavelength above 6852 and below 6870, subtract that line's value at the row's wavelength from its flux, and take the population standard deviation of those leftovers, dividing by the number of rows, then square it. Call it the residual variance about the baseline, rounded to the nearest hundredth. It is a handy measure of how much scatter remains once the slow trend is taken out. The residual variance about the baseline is 2.02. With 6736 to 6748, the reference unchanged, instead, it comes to 0.22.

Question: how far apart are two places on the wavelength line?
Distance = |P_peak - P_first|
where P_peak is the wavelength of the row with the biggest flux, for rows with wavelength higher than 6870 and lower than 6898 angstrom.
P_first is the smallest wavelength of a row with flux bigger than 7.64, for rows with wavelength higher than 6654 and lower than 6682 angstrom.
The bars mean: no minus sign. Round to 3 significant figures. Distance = 219 angstrom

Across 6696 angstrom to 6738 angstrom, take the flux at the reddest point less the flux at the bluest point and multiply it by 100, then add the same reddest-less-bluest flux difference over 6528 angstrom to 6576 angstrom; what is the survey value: -41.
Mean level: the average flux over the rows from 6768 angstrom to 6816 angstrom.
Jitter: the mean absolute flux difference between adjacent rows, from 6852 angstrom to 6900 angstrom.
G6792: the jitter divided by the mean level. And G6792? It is 0.151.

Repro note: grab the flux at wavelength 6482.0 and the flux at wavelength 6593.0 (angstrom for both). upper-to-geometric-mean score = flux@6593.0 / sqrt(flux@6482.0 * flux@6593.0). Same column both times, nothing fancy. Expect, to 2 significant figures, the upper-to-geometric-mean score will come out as 0.96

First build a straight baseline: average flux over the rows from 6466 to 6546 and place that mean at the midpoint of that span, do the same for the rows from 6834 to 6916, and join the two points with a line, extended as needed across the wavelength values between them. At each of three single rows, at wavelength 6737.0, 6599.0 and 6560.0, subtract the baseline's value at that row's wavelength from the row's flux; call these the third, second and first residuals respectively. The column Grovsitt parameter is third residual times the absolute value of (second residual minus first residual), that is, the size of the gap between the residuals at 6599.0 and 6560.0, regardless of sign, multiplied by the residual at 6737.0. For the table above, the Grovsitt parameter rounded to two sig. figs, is -0.30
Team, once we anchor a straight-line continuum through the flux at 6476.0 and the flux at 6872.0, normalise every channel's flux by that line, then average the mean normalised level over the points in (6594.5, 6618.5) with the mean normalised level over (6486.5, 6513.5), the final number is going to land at 0.93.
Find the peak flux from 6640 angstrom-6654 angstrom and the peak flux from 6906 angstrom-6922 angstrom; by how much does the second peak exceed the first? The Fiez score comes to -0.37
